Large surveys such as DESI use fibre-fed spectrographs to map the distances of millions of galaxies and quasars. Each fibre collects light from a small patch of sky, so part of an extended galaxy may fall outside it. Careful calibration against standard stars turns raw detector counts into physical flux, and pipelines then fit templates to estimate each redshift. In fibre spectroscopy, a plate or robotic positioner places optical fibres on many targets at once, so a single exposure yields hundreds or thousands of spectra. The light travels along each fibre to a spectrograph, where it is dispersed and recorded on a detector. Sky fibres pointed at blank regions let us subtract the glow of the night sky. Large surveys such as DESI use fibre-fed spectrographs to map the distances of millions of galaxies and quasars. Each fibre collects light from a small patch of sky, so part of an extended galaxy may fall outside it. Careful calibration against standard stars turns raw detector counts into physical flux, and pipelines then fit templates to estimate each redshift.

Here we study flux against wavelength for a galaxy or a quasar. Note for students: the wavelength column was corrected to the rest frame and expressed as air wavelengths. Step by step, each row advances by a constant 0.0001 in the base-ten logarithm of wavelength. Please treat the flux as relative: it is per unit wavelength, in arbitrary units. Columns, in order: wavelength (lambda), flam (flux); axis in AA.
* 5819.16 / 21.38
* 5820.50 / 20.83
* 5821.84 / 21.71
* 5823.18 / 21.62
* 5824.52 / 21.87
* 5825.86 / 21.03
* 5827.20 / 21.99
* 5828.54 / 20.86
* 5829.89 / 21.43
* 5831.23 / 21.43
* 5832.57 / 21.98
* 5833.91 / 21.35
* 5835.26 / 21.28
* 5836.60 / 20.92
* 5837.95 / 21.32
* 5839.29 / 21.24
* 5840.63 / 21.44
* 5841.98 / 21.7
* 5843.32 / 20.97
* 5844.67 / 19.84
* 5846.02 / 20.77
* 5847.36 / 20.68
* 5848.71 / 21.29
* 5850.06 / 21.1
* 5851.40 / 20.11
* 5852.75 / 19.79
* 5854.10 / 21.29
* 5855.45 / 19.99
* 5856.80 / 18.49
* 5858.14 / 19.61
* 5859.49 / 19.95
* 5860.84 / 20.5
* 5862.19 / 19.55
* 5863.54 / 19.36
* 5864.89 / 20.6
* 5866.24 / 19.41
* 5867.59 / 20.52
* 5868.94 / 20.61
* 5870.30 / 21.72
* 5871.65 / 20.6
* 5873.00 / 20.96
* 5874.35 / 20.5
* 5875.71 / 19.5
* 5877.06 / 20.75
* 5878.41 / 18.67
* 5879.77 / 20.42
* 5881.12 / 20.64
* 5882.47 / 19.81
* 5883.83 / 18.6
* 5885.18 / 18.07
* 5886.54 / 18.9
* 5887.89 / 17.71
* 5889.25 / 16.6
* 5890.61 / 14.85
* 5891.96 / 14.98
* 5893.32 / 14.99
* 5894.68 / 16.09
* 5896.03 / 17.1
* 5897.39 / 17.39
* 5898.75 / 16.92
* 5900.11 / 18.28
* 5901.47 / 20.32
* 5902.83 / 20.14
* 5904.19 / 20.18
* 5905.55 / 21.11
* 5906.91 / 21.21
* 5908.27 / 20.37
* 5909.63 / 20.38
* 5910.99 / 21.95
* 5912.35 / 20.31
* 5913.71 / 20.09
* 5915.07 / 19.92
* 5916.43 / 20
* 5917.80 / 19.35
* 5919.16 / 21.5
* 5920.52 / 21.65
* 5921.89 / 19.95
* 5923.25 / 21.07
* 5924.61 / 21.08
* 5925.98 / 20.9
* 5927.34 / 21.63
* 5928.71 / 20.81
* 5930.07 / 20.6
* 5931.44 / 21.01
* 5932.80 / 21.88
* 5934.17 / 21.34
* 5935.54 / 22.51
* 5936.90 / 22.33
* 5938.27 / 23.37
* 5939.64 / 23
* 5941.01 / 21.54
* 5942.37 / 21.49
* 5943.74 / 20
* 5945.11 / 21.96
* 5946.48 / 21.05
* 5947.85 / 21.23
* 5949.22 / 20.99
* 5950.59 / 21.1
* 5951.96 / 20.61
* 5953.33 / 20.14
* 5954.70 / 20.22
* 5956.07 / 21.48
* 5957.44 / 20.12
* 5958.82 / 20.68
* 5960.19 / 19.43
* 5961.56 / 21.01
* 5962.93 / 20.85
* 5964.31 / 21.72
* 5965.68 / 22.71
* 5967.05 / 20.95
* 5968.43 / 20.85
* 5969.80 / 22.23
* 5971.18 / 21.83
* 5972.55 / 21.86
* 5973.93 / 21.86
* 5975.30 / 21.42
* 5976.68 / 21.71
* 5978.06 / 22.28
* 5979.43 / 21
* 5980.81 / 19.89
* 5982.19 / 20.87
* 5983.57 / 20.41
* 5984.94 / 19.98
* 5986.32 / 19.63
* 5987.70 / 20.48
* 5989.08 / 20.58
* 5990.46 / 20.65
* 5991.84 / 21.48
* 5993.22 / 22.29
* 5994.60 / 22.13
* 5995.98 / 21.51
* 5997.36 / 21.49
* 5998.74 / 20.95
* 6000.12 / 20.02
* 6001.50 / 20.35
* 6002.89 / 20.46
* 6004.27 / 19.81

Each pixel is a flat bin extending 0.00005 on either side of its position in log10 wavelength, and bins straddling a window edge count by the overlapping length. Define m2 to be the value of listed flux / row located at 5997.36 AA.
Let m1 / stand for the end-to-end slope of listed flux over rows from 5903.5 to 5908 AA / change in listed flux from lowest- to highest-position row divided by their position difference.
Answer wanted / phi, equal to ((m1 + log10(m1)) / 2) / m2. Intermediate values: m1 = 0.38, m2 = 21.49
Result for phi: -0.001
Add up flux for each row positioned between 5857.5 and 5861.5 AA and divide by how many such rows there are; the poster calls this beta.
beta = 20.0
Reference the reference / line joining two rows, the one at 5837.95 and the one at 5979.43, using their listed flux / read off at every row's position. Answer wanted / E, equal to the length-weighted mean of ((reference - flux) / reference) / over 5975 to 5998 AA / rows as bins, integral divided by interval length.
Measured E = 0.00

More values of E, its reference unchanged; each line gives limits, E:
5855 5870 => 0.06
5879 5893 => 0.15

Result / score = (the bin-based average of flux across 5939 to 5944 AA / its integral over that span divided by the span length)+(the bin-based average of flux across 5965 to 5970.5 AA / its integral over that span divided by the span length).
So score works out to 43.3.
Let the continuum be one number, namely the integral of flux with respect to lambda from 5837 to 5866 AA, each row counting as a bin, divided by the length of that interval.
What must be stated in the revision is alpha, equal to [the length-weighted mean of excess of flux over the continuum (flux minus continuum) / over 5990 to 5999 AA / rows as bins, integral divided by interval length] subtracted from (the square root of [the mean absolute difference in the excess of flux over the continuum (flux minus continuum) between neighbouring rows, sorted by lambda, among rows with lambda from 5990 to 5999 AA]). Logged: -0.4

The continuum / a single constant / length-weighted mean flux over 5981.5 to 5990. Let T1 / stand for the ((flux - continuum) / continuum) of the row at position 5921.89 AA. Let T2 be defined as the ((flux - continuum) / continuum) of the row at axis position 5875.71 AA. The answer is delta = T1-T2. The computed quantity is 0.02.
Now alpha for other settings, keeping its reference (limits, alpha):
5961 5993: 0.1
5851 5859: 1.6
